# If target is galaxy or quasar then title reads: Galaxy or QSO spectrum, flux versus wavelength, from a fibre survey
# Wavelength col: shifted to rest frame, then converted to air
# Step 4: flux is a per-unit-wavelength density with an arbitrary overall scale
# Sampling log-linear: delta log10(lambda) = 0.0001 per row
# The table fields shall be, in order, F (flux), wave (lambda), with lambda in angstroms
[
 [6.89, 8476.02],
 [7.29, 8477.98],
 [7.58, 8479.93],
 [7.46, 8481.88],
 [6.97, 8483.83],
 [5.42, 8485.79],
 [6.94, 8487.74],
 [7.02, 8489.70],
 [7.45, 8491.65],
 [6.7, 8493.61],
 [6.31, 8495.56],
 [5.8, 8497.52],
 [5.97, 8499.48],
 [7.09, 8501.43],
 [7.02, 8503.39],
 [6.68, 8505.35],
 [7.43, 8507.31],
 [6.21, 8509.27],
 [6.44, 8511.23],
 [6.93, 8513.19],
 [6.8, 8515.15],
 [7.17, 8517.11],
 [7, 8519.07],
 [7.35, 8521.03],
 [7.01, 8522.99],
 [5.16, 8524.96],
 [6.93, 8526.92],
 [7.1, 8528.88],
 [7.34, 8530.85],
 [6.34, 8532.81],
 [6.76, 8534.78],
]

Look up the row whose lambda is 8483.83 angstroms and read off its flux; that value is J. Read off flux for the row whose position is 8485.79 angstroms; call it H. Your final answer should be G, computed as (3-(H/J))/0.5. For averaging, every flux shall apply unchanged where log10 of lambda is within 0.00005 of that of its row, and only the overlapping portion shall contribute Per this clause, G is 4.44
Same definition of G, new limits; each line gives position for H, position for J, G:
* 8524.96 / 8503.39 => 4.53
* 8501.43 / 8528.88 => 4.00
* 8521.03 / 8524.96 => 3.15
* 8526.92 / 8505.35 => 3.93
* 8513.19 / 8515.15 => 3.96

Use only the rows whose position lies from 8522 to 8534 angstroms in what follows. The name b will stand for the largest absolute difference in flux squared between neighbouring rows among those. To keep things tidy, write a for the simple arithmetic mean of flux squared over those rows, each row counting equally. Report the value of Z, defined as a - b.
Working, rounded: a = 44.7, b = 23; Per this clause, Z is 22.2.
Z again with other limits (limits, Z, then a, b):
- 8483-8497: 25.9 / 45.1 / 19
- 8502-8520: 30.5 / 47.1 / 17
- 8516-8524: 45.9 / 50.9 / 5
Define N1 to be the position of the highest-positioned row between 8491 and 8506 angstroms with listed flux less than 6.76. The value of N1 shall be 8505.35 angstroms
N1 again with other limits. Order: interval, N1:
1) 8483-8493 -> 8485.79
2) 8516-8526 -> 8524.96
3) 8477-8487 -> 8485.79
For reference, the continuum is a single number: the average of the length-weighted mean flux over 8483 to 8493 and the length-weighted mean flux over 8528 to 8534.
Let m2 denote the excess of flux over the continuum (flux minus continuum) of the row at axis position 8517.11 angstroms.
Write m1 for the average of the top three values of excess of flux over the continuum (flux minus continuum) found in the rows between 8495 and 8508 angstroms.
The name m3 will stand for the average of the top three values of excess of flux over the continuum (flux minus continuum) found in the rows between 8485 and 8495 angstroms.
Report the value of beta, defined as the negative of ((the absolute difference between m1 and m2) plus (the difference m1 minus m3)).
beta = -0.05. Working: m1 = 0.35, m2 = 0.340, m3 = 0.31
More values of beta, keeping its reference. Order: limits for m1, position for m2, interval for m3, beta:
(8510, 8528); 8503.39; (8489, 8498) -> -0.28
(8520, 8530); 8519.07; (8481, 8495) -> 0.00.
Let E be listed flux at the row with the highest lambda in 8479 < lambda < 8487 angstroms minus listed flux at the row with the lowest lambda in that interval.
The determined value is -2.16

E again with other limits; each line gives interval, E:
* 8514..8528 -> 0.13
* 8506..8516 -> -0.63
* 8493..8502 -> 0.39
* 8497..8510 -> 0.41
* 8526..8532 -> 0.41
